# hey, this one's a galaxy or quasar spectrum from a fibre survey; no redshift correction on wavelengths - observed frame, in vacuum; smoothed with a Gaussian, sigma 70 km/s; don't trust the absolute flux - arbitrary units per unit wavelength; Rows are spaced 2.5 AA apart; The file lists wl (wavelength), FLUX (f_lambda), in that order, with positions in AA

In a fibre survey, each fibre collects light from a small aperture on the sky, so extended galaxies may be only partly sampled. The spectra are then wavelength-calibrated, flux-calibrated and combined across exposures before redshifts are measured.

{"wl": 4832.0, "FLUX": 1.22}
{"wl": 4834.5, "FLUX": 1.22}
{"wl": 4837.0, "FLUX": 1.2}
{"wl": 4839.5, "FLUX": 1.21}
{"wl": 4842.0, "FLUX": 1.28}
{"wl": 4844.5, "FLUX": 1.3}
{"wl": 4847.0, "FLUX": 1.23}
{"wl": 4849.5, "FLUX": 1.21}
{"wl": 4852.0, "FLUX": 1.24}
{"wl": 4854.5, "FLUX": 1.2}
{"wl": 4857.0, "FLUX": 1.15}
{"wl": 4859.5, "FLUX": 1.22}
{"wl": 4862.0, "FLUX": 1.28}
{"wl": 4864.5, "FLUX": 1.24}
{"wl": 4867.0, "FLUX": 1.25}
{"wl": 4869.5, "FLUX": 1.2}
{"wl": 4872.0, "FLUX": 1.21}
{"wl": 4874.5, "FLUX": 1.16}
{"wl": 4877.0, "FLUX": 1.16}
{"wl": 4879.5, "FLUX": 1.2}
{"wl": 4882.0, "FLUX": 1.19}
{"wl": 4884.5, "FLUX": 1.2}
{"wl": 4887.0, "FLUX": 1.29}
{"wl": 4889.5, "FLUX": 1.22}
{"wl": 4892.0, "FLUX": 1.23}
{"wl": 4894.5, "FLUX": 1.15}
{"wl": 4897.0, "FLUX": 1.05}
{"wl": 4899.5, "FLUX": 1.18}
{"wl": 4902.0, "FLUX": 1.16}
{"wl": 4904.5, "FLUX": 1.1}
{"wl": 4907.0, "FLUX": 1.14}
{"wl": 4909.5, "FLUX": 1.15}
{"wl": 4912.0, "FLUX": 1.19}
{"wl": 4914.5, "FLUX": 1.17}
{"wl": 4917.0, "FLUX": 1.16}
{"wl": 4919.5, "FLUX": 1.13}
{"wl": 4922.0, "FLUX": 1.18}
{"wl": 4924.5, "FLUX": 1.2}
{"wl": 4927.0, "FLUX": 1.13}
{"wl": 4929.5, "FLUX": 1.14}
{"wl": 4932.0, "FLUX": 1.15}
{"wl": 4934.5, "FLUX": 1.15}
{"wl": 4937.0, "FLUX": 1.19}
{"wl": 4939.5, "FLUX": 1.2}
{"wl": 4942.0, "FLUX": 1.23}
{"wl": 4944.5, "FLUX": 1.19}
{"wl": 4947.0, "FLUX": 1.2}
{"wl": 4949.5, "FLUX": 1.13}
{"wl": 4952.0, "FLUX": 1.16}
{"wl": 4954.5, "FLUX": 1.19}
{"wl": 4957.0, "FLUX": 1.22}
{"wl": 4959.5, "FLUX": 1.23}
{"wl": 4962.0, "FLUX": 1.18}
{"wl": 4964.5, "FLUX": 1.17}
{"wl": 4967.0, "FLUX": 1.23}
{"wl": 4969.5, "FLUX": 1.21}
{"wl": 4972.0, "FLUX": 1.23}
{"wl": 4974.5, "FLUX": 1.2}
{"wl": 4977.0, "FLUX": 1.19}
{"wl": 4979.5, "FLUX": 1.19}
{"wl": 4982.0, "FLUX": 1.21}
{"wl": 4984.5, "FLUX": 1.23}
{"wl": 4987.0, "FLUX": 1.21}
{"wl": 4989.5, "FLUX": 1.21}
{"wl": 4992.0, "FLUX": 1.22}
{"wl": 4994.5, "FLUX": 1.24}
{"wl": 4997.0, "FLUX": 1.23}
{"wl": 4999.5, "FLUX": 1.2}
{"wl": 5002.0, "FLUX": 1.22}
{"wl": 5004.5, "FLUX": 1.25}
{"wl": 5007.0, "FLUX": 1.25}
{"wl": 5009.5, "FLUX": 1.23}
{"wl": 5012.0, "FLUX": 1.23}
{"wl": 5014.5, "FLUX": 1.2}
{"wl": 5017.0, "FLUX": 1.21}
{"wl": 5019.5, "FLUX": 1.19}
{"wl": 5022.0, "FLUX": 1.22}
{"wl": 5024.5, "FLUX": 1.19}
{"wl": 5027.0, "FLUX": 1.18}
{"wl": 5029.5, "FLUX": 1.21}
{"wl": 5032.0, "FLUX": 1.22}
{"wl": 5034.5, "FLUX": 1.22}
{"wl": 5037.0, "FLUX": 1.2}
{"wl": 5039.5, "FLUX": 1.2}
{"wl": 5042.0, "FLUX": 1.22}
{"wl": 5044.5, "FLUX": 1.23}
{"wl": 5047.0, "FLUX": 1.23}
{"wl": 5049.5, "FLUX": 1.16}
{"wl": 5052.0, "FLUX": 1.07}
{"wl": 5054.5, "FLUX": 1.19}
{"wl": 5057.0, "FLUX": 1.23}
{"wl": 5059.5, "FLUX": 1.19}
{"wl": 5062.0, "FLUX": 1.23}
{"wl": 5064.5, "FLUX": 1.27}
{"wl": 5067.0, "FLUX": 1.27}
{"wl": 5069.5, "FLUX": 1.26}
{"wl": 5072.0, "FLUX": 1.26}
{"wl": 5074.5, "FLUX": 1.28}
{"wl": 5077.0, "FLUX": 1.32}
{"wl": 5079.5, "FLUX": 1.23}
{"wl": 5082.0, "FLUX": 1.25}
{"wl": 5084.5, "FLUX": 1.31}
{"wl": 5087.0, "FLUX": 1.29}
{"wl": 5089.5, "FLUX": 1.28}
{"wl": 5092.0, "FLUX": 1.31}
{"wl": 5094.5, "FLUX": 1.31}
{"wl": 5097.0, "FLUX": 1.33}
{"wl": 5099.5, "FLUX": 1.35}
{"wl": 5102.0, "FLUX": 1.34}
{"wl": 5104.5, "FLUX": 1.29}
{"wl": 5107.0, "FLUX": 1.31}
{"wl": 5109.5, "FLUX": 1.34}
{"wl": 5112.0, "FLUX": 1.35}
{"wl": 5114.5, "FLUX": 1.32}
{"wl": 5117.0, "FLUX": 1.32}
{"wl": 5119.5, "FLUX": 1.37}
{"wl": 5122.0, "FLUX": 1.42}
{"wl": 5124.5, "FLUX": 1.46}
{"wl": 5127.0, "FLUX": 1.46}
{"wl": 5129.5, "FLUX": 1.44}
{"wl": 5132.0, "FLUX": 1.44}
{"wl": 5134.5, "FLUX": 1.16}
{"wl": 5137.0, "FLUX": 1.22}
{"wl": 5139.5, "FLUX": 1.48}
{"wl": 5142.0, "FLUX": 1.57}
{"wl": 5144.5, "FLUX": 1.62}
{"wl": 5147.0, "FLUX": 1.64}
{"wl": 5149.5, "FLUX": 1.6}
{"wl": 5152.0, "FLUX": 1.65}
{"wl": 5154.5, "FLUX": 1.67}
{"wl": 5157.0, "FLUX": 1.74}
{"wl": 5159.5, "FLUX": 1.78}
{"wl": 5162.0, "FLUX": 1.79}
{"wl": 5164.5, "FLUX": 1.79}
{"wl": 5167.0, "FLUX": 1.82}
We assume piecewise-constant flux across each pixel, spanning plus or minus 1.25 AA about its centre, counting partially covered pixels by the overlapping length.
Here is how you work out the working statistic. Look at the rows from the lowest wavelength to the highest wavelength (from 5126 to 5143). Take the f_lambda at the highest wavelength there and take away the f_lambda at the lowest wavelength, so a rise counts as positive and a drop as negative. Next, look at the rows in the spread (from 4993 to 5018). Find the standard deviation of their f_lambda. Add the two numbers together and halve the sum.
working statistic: 0.064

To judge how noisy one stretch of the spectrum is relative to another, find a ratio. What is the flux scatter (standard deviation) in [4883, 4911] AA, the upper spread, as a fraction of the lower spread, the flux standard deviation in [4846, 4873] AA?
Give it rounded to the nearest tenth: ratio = 1.9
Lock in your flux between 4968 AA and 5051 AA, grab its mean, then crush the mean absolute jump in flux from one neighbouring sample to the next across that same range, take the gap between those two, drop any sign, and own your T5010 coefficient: 1.20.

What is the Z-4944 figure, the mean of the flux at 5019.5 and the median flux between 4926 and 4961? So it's 1.19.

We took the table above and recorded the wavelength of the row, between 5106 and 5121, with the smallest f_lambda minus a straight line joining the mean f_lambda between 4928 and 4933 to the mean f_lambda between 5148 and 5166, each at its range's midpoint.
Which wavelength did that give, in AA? 5117.0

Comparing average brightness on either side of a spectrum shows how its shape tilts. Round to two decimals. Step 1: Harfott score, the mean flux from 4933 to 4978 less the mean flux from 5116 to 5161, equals -0.31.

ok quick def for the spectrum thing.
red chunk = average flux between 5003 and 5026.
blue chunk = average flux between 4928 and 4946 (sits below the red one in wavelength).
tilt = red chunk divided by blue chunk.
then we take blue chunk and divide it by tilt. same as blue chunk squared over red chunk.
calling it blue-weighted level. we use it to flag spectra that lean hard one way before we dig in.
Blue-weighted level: 1.14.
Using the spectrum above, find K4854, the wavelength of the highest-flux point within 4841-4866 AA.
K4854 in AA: 4844.5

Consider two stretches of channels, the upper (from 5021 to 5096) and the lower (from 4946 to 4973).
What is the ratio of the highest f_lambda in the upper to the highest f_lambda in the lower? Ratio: 1.07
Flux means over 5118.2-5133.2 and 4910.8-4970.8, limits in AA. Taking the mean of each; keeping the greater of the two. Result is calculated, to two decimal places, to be 1.43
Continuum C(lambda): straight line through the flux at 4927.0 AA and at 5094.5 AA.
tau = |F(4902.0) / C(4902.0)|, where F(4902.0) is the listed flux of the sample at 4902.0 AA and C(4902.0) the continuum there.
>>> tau 1.05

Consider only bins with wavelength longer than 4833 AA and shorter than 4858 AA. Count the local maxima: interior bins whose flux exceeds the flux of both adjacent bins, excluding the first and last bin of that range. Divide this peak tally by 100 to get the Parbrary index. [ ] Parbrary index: 0.0200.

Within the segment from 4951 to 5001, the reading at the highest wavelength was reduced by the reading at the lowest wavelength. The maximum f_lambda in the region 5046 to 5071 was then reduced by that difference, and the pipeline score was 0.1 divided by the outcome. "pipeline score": 0.081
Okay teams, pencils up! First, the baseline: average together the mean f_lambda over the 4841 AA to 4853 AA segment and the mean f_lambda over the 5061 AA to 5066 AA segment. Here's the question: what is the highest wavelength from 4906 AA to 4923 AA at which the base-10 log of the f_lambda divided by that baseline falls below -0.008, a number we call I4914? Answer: 4922.0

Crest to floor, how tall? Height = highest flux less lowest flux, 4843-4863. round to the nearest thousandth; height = 0.150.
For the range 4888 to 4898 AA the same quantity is 0.180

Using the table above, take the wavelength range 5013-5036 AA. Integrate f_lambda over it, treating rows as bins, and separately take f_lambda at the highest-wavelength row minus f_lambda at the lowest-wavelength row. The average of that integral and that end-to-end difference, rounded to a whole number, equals 14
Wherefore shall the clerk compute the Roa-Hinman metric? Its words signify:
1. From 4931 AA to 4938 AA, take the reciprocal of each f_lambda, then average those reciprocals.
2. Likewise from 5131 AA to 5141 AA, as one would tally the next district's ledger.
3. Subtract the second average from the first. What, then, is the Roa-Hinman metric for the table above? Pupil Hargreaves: 0.10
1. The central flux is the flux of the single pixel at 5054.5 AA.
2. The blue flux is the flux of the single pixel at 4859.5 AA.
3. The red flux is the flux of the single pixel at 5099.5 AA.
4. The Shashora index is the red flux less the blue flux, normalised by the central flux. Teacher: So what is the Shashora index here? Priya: 0.109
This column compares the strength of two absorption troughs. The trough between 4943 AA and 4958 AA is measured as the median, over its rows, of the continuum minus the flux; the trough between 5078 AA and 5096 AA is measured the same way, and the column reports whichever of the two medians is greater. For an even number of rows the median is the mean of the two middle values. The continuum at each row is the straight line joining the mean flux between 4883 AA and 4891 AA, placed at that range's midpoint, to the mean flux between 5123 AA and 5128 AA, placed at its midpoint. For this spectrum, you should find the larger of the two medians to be 0.13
